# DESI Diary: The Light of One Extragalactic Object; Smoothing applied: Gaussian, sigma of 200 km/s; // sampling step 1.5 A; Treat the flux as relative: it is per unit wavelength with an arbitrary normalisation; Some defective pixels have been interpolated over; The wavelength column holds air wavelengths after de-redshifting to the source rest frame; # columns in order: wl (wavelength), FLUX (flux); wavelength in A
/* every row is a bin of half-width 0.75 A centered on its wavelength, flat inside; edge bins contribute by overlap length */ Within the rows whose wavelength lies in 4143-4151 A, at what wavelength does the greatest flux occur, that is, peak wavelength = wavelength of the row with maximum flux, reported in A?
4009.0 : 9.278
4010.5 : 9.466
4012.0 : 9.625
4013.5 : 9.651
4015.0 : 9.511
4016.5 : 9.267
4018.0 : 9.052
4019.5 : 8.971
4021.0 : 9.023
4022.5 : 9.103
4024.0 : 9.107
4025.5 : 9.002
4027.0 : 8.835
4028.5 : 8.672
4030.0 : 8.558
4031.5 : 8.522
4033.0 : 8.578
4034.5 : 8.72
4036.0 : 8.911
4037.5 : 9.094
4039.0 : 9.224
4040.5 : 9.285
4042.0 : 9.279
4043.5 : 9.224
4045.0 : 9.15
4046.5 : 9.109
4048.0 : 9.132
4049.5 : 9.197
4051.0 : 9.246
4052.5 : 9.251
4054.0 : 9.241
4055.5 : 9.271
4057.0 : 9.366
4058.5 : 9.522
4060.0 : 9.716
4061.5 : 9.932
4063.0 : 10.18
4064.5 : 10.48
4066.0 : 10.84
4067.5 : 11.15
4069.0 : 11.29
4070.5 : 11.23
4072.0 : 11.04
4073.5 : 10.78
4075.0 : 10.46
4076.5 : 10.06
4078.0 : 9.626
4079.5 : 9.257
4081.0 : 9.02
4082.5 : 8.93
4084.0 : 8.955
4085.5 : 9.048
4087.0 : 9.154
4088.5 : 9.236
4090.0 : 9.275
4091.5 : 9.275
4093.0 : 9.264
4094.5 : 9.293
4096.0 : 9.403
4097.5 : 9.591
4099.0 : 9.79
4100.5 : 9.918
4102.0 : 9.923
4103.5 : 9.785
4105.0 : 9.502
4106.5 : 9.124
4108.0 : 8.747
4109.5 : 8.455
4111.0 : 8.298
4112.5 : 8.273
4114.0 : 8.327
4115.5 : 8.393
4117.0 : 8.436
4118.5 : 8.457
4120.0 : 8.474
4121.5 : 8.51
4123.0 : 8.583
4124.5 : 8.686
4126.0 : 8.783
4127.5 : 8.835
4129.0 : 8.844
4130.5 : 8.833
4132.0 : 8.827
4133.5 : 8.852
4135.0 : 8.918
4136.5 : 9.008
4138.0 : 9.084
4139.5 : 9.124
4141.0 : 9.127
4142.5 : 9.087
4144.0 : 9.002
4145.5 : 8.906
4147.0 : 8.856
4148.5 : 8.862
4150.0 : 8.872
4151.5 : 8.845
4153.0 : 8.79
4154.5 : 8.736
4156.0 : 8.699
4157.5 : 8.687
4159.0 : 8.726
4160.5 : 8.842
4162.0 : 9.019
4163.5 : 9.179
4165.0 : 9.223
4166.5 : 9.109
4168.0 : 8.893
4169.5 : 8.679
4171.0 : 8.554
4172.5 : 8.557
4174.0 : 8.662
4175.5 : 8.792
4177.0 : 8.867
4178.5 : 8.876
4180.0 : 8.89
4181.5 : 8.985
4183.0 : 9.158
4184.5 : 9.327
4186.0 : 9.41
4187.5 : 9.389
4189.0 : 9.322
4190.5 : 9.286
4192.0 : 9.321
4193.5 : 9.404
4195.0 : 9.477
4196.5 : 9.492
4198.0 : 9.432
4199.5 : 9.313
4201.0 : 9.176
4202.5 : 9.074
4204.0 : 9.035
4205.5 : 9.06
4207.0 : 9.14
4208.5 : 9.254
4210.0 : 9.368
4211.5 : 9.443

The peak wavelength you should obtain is 4144.0 A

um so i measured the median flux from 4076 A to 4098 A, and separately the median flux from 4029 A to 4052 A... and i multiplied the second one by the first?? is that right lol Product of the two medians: 85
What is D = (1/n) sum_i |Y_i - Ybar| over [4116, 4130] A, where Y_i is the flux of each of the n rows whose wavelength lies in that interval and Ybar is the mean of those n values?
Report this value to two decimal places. 0.15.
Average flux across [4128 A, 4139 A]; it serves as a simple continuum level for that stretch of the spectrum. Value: 8.9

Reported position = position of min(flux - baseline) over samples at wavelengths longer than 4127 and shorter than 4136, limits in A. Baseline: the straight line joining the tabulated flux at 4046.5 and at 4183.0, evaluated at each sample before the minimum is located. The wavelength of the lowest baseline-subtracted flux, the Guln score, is 4132.0 A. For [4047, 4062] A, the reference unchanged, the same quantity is 4048.0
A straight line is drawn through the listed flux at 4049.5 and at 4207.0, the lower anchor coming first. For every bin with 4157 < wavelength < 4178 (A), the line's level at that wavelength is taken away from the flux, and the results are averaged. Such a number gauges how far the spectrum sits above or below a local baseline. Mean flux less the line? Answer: -0.31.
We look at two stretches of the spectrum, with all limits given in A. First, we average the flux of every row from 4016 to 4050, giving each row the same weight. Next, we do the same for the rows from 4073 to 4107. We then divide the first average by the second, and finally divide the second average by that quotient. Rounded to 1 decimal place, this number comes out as 10.0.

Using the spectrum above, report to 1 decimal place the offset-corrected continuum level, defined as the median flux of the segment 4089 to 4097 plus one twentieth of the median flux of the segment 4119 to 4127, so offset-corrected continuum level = 9.7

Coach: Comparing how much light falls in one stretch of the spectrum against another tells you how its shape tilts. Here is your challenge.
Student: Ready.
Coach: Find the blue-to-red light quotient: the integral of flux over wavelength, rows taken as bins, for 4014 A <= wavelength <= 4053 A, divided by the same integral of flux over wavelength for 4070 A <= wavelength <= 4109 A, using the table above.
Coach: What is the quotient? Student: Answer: 0.94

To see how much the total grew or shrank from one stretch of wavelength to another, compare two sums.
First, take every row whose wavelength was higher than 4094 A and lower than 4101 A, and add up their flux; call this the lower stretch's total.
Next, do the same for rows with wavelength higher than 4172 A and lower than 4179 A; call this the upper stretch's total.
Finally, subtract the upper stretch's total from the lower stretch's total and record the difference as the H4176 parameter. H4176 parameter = 4.2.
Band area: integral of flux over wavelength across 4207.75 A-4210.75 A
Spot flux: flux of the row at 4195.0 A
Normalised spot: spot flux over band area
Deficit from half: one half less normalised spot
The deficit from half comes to 0.161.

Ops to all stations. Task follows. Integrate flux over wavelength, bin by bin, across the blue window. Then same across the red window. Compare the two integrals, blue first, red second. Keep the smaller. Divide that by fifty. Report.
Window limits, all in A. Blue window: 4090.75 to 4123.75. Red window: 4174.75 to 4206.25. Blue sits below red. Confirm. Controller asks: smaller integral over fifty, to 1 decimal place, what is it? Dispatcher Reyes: 5.8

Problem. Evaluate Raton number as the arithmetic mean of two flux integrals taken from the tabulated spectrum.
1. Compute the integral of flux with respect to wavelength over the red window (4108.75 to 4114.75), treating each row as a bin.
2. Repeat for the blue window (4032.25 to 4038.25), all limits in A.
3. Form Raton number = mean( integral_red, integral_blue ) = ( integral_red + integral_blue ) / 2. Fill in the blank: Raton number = 51.5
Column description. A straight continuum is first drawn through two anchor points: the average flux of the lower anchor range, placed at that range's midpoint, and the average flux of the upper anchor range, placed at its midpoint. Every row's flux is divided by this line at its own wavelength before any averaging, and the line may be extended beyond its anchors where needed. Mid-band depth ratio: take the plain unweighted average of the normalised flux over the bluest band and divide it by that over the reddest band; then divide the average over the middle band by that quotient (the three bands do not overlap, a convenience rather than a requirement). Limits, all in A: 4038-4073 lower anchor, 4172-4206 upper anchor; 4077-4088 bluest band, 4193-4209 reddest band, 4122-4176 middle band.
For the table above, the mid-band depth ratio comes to 1.02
